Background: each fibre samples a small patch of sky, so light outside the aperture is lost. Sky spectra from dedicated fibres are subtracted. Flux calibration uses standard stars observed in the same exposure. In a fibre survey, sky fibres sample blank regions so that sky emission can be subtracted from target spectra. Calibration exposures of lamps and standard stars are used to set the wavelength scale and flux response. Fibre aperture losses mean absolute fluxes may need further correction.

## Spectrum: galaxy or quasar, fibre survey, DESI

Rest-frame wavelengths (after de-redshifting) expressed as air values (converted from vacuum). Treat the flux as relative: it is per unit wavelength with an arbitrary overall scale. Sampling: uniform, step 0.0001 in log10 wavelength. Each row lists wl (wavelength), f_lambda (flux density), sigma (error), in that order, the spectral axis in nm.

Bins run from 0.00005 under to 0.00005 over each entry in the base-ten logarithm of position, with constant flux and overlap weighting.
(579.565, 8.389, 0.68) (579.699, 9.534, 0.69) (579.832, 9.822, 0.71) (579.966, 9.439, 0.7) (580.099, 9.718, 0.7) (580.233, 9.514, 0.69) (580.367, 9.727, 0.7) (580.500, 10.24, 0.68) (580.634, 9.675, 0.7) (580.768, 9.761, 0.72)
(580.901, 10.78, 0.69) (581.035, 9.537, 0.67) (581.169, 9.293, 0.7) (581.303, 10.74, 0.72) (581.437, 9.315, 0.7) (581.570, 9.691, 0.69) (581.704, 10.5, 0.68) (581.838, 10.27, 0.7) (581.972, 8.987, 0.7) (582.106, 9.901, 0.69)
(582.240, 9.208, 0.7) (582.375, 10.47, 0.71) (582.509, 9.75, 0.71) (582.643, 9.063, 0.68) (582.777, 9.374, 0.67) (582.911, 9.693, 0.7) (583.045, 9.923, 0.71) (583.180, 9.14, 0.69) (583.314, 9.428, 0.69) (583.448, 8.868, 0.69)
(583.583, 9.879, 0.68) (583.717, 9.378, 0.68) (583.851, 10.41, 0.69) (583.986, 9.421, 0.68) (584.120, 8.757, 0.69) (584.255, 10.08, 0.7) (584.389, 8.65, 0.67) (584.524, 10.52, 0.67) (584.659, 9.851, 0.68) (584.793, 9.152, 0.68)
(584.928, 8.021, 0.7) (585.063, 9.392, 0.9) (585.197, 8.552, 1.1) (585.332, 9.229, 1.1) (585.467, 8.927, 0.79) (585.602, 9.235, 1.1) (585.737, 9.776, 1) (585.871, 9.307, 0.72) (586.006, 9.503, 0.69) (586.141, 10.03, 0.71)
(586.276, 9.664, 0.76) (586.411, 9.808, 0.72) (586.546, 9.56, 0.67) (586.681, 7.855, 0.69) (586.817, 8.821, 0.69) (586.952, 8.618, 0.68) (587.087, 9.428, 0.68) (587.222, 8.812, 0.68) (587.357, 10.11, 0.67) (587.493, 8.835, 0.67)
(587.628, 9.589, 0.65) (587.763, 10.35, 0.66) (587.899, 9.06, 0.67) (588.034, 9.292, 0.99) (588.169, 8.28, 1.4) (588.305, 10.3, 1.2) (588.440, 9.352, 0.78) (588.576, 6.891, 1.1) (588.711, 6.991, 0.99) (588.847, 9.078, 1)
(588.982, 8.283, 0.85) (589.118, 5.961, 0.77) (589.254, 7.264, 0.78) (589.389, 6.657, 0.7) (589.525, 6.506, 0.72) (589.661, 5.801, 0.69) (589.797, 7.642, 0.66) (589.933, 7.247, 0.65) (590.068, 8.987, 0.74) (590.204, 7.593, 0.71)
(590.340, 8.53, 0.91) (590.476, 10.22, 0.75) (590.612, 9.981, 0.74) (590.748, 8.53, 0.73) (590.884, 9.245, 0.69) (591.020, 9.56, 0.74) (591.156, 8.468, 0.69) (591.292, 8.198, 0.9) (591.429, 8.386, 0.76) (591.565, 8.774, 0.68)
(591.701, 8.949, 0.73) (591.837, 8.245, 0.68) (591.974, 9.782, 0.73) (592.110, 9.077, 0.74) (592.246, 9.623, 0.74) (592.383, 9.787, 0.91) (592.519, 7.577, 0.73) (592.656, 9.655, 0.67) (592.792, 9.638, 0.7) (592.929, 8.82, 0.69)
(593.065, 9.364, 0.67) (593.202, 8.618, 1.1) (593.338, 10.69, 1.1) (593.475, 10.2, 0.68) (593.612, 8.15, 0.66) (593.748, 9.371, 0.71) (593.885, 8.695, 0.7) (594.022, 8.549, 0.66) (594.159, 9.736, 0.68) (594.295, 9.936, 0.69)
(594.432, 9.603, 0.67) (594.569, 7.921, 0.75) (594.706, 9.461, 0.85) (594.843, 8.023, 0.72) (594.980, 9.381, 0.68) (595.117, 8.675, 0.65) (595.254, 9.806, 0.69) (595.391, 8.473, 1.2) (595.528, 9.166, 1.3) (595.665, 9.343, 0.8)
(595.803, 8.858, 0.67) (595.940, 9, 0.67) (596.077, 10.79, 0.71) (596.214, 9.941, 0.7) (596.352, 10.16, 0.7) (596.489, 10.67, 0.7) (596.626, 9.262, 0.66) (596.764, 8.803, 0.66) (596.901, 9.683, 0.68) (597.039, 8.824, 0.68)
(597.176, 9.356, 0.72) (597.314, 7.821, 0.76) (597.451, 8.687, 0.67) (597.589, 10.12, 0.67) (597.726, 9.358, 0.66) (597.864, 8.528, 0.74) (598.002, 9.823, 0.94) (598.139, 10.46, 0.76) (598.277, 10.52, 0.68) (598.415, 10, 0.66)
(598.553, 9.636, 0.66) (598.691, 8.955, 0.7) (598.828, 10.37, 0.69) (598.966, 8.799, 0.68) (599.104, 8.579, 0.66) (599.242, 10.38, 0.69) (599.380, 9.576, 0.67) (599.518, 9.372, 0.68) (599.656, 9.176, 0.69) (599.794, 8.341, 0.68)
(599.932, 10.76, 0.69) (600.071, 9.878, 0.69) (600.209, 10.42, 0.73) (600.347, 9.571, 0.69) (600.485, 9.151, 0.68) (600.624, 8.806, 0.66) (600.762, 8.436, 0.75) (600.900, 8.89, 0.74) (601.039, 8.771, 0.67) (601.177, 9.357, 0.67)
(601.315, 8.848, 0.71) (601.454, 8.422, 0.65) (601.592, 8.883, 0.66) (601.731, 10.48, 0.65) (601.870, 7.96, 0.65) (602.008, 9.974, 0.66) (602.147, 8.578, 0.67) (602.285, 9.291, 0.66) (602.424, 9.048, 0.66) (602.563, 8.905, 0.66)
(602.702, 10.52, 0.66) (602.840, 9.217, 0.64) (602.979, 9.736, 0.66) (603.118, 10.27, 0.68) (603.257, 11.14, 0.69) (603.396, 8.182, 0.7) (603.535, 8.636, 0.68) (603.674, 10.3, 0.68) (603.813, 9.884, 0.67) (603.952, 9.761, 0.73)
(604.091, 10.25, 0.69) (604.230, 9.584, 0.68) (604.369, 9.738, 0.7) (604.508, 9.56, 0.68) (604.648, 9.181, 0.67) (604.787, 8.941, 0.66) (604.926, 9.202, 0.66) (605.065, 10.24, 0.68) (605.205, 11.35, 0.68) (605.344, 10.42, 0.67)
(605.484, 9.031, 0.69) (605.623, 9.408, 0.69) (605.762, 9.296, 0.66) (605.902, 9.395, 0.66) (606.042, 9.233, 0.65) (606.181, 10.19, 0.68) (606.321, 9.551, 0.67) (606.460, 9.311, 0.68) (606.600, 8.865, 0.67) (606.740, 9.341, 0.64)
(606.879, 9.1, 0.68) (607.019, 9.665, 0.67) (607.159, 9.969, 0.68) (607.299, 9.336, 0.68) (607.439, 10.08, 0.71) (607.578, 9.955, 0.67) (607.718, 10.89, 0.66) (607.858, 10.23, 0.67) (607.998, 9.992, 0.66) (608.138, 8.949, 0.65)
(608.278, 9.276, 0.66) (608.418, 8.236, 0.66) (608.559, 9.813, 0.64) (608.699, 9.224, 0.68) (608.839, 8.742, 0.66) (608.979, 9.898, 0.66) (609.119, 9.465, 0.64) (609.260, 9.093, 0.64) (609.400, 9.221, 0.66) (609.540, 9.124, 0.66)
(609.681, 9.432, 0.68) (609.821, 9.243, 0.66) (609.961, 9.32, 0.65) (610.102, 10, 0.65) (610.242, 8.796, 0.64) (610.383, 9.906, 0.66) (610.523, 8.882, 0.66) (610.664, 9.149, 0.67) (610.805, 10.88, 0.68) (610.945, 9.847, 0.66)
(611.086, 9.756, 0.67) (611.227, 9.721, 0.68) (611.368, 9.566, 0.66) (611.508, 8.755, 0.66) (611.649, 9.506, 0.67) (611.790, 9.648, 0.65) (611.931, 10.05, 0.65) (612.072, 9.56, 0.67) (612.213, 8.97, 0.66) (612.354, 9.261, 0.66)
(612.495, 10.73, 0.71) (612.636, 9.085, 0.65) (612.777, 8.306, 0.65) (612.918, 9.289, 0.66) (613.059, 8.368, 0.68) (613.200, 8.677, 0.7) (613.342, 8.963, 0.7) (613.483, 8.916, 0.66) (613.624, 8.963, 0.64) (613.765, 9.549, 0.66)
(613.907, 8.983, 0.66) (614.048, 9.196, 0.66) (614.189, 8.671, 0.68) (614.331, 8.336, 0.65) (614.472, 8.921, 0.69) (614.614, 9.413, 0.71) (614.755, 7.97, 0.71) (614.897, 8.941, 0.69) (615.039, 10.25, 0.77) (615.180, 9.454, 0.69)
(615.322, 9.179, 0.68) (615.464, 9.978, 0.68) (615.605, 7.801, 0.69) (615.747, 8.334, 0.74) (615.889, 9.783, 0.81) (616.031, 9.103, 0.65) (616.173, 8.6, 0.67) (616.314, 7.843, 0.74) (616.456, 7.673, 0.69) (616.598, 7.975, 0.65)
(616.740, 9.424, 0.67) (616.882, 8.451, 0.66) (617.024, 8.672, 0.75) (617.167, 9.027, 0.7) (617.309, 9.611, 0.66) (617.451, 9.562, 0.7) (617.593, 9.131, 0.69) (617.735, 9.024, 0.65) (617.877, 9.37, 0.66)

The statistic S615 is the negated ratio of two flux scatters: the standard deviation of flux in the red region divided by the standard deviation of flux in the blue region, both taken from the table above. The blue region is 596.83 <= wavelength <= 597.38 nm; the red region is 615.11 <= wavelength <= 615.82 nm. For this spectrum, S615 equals -1.1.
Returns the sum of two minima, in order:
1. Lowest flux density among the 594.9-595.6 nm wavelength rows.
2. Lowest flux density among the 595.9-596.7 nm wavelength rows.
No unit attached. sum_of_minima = 17.5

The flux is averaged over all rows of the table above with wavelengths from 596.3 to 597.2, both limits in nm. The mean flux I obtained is 9.54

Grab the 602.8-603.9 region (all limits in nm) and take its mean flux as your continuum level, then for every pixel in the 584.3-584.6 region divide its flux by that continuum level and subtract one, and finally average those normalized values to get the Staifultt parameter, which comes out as -0.01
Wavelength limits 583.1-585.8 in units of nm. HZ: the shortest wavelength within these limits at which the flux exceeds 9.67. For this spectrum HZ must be 583.583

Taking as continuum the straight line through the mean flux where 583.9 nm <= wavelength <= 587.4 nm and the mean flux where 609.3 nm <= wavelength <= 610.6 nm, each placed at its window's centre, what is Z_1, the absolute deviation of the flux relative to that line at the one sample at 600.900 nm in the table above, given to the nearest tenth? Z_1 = 0.4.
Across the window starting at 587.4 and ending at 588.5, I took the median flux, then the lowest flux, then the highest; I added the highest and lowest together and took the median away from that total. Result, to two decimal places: 9.31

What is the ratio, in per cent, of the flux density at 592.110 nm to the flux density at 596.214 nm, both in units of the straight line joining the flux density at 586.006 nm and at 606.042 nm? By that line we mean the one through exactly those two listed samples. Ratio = 91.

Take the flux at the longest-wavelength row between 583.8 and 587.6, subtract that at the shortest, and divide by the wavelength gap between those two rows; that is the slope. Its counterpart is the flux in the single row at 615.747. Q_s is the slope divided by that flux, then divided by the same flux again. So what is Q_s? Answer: -0.0062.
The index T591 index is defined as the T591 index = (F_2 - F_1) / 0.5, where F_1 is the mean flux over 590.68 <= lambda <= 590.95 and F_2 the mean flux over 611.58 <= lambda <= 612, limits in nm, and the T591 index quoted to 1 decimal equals 1.7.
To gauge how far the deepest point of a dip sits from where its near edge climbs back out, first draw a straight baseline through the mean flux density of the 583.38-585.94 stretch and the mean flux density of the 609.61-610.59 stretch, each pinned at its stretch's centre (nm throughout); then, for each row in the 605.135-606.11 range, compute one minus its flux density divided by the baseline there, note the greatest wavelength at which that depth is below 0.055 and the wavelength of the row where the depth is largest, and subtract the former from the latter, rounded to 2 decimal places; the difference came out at -0.56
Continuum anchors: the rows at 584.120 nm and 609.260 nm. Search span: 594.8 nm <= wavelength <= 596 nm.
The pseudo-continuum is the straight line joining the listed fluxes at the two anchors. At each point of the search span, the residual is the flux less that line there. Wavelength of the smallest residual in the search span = 594.843 nm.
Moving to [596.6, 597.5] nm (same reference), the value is 597.314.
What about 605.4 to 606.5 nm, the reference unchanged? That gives 605.484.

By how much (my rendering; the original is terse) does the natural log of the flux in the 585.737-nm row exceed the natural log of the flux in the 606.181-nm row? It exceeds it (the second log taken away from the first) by -0.04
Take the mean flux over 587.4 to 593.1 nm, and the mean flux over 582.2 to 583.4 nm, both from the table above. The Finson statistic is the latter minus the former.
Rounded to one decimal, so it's 1.0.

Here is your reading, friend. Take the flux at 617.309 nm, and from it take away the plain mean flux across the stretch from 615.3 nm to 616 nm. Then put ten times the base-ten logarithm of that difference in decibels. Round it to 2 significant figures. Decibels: -2.2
